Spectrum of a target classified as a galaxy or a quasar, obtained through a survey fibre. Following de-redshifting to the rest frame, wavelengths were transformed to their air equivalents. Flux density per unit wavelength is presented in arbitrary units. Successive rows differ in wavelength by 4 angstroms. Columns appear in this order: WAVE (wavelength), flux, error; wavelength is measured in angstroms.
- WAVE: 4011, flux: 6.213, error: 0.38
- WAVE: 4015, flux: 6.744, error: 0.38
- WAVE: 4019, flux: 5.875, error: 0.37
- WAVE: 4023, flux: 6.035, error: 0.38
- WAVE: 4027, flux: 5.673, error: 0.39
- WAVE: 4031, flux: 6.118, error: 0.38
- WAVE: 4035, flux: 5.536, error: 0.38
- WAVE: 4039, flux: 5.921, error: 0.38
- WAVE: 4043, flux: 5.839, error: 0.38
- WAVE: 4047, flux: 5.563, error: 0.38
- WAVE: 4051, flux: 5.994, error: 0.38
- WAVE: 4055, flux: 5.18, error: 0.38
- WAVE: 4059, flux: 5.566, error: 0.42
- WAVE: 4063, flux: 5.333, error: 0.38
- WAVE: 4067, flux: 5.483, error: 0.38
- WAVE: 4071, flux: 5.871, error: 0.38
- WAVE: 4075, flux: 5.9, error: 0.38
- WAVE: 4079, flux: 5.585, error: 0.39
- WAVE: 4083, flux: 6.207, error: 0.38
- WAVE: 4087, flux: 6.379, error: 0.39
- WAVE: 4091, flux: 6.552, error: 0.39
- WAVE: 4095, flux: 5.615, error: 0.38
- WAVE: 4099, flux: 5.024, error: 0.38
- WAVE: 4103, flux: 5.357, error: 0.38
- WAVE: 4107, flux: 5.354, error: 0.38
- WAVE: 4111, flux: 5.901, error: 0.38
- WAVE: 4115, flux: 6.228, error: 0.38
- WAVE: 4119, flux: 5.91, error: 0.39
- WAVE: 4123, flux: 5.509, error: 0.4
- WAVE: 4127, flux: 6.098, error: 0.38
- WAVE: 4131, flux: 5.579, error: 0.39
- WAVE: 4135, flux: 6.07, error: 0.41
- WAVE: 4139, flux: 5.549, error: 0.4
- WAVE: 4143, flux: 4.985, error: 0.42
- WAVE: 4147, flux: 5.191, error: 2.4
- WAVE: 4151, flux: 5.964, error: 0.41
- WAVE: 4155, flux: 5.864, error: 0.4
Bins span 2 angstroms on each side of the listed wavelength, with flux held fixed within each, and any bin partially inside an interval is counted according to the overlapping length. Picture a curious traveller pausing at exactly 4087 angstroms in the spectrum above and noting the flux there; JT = 6.379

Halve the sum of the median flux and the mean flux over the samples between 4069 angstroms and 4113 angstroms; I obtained 5.83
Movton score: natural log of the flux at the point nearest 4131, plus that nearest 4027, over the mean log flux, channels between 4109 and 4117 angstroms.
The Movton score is 1.92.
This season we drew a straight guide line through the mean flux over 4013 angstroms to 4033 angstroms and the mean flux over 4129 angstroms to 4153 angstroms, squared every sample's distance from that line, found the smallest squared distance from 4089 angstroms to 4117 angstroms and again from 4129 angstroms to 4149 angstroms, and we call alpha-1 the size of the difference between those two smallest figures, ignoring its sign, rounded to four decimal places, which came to 0.0219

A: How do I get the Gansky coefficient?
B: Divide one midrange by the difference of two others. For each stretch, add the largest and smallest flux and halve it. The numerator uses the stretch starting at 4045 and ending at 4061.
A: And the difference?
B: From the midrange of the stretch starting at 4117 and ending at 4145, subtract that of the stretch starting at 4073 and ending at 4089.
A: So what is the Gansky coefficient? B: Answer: -13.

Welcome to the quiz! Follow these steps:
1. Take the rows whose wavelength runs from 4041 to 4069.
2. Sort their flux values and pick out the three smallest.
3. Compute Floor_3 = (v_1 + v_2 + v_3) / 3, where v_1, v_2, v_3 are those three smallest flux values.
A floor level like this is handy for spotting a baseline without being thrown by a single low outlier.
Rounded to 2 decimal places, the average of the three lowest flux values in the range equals 5.33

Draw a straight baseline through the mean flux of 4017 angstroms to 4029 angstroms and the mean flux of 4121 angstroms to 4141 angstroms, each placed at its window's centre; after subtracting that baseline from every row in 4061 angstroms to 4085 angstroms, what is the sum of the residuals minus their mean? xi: -0.42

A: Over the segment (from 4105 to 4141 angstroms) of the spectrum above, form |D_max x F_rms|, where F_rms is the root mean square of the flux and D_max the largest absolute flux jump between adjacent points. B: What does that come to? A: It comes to 3.4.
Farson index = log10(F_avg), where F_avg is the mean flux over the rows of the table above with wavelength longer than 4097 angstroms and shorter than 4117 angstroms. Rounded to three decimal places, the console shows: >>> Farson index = 0.746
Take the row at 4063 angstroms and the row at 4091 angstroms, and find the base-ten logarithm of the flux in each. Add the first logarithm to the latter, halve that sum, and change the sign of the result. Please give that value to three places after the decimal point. -0.772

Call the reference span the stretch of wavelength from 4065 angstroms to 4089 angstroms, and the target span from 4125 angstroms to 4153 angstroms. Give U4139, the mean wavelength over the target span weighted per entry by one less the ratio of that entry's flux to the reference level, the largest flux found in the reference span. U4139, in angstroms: 4140.7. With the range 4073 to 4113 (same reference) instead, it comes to 4096.7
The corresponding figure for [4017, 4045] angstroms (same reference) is 4031.5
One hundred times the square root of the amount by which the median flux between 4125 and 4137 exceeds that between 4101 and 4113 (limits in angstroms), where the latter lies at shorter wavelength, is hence 84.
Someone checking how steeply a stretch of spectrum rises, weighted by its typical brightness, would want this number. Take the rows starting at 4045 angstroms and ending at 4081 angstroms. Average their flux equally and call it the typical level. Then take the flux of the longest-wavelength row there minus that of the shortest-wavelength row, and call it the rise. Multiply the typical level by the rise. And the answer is 0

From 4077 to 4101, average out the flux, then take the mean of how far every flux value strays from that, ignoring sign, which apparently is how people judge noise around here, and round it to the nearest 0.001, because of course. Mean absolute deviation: 0.486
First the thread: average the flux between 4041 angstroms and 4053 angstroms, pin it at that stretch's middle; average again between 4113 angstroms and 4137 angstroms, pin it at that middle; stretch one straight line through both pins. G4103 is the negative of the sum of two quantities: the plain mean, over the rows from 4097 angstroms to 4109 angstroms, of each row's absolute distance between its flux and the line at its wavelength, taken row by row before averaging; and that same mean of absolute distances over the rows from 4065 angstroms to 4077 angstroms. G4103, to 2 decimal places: -0.78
